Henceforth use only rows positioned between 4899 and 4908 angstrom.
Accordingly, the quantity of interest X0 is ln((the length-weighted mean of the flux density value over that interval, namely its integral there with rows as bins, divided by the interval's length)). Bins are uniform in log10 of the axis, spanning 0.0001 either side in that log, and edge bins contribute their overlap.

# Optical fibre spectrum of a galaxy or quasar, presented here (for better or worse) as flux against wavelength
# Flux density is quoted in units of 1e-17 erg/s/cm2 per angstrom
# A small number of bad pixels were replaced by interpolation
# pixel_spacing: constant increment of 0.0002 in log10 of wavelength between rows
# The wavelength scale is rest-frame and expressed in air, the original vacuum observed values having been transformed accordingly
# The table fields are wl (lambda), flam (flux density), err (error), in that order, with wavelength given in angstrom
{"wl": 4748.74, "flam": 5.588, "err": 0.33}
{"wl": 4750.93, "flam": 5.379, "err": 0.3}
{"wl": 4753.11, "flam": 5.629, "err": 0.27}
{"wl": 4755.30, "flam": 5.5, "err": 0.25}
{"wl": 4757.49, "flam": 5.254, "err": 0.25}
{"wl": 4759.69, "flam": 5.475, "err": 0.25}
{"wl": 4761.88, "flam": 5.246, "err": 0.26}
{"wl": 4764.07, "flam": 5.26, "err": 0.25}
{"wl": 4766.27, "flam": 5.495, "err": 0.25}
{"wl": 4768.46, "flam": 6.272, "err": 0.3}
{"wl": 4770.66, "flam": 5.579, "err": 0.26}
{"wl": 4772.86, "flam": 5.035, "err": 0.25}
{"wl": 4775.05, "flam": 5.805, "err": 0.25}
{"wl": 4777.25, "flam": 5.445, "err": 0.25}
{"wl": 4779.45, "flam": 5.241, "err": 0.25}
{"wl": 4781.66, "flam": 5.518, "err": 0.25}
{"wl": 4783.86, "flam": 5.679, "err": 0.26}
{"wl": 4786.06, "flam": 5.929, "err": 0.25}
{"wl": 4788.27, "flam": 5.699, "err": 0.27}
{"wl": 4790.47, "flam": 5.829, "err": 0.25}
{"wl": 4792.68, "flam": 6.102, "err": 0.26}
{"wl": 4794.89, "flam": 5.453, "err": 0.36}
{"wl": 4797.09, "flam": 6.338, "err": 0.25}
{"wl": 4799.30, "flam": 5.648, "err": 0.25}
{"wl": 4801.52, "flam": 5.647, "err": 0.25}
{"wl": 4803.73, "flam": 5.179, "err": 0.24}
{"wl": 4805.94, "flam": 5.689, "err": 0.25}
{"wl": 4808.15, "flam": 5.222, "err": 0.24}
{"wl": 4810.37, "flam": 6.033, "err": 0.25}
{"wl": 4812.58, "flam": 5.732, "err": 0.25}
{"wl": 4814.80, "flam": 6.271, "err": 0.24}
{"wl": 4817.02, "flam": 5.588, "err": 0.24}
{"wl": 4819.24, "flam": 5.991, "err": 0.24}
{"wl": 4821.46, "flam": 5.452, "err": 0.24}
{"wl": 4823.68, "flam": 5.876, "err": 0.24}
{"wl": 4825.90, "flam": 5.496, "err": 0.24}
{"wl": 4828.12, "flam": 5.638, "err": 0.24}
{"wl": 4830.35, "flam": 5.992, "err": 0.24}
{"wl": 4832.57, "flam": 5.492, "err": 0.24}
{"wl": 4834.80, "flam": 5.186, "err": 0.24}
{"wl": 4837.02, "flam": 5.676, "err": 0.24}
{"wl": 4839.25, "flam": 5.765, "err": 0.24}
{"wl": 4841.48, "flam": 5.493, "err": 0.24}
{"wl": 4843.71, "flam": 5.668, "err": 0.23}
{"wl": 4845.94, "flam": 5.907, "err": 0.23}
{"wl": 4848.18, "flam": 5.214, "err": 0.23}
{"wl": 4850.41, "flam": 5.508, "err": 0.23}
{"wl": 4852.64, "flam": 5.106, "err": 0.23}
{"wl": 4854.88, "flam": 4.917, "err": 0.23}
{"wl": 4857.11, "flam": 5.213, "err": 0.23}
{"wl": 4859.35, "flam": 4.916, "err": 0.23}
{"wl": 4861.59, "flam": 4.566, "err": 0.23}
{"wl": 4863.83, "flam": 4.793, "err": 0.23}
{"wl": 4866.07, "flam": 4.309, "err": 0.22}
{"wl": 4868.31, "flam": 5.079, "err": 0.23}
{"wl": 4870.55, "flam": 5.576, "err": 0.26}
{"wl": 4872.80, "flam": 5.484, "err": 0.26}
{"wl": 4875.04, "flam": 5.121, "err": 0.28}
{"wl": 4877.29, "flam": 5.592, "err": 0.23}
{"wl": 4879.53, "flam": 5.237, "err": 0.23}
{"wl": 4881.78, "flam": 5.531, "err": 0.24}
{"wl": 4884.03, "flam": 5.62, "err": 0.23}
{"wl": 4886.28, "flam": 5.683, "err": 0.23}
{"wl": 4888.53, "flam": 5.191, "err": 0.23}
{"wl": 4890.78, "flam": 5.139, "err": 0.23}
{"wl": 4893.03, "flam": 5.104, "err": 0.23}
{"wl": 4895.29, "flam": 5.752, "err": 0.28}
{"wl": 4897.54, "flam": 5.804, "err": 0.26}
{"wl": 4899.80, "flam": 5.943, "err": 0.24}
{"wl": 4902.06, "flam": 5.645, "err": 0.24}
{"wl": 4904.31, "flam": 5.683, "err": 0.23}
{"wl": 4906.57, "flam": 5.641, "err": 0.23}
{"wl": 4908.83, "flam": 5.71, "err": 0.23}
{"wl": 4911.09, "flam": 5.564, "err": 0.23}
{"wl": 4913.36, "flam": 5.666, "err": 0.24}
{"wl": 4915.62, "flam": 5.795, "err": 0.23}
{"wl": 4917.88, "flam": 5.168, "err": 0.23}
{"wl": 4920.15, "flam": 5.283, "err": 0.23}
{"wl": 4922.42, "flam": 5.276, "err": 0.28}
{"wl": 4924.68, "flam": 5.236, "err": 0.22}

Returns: 1.74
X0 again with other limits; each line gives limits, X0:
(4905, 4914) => 1.73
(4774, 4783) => 1.71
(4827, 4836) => 1.72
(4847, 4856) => 1.65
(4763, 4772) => 1.73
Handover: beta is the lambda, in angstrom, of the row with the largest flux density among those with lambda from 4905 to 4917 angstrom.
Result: 4915.62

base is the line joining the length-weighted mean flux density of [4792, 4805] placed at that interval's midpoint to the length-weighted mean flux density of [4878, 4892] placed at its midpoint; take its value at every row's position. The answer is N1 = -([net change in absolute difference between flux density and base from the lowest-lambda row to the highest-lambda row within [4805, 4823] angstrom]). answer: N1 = -0.18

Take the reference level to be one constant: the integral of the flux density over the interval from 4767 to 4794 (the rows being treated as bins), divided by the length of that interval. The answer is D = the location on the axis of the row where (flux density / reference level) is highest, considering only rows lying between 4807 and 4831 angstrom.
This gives 4814.80 angstrom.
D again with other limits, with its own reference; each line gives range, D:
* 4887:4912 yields 4899.80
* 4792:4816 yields 4797.09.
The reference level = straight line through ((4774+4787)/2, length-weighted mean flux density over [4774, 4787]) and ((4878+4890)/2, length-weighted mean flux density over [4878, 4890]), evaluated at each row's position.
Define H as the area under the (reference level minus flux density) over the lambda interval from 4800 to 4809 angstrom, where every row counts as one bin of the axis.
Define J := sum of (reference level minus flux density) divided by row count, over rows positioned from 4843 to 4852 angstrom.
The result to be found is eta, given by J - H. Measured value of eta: -1.1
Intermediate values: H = 1.0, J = -0.07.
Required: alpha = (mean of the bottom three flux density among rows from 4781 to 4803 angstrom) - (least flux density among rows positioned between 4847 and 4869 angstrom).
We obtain 1.2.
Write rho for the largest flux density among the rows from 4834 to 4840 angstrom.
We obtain 5.765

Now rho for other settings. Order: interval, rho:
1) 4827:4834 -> 5.992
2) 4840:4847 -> 5.907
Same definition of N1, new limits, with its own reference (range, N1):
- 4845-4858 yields 0.07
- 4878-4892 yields -0.06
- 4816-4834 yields -0.04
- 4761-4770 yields 0.15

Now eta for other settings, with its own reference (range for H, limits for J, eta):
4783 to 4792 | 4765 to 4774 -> 1.9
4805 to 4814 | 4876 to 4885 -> 1.2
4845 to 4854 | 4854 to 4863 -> -0.2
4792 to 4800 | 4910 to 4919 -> 2.3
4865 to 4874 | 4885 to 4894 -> -3.0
